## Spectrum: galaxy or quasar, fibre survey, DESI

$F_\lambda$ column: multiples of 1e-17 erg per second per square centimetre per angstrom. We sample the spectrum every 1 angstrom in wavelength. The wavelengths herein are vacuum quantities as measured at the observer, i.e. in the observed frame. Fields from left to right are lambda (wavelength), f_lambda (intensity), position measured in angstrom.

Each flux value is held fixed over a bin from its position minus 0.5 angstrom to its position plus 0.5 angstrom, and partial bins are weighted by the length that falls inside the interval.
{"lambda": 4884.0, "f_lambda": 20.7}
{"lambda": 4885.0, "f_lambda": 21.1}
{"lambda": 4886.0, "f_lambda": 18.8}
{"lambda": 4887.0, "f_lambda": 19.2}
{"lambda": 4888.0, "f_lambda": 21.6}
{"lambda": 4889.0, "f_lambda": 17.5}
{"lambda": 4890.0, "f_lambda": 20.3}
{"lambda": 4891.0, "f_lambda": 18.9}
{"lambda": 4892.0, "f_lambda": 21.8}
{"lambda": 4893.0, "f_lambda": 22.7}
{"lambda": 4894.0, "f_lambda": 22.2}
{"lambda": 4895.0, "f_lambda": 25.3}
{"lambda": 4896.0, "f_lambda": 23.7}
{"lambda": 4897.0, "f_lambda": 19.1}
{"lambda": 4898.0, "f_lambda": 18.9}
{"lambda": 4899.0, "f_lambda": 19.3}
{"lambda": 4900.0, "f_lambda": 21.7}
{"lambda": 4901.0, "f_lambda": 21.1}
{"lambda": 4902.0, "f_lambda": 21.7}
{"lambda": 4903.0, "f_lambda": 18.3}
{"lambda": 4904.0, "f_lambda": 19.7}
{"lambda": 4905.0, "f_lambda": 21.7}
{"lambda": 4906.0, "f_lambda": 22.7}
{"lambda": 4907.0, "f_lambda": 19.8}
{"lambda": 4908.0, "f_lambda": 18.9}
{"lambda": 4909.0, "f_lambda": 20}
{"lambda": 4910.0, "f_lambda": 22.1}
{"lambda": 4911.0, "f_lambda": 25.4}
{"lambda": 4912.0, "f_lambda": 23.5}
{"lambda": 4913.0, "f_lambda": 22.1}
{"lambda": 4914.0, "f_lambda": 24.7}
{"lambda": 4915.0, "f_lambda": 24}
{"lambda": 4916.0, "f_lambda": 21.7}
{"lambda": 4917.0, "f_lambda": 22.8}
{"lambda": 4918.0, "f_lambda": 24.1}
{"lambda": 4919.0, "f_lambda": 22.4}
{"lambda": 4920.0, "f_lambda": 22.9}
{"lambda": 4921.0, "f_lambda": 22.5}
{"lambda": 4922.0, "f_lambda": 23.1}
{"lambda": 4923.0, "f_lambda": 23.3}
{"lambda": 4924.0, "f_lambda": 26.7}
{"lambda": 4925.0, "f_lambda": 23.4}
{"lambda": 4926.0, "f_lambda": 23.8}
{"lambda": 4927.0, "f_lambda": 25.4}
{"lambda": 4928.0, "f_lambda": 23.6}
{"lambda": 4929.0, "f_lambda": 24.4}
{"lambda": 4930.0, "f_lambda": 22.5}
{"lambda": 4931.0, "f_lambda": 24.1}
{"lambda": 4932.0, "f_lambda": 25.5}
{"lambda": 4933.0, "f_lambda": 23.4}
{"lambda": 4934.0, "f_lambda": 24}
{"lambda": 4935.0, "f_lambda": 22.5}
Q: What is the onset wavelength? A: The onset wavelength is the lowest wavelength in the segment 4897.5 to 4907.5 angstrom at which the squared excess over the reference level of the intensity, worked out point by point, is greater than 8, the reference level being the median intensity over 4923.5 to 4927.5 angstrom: 4898.0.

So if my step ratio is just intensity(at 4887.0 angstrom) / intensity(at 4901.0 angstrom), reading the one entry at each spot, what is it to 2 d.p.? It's 0.91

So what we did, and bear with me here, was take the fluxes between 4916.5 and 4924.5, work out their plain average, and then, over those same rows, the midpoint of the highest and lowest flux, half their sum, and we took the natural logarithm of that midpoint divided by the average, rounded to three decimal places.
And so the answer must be 0.045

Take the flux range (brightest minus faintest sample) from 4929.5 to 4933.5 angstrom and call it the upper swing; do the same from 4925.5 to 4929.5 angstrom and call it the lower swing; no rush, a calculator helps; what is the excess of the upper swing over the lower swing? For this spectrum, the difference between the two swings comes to 1.2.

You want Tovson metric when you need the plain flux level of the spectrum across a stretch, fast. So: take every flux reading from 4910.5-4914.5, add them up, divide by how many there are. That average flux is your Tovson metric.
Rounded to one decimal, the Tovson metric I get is 23.9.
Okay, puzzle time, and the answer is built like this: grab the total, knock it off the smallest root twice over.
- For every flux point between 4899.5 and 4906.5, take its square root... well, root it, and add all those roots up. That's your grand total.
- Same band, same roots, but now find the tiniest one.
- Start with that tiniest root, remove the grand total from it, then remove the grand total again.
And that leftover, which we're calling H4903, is -60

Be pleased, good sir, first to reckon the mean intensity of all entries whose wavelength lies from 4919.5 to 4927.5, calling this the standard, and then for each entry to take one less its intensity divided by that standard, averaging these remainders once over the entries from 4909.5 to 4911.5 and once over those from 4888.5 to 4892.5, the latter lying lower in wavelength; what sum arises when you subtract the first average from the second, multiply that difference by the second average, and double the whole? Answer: 0.062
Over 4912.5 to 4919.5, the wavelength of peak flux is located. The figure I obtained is 4914.0 angstrom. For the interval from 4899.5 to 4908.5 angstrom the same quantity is 4906.0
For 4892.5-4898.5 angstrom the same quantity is 4895.0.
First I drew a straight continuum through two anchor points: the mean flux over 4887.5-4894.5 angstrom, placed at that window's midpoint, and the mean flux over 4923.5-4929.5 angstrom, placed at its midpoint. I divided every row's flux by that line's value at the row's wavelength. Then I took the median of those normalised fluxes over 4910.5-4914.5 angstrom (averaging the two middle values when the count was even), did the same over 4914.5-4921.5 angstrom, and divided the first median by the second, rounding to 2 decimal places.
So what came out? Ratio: 1.09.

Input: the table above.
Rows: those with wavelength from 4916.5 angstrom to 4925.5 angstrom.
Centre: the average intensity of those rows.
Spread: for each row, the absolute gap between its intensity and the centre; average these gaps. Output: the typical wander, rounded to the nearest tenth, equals 0.9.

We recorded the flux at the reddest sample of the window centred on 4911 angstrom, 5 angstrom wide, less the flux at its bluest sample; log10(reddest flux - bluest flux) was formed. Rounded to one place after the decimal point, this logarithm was 0.3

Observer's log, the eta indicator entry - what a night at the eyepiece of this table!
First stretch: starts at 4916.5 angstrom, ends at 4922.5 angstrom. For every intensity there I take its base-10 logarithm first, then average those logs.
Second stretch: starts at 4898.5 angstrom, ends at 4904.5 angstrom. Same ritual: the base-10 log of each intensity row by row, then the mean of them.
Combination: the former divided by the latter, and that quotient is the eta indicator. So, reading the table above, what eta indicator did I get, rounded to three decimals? 1.042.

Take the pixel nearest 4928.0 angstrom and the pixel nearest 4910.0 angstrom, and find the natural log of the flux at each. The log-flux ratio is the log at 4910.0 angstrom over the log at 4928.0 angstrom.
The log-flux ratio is 0.98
